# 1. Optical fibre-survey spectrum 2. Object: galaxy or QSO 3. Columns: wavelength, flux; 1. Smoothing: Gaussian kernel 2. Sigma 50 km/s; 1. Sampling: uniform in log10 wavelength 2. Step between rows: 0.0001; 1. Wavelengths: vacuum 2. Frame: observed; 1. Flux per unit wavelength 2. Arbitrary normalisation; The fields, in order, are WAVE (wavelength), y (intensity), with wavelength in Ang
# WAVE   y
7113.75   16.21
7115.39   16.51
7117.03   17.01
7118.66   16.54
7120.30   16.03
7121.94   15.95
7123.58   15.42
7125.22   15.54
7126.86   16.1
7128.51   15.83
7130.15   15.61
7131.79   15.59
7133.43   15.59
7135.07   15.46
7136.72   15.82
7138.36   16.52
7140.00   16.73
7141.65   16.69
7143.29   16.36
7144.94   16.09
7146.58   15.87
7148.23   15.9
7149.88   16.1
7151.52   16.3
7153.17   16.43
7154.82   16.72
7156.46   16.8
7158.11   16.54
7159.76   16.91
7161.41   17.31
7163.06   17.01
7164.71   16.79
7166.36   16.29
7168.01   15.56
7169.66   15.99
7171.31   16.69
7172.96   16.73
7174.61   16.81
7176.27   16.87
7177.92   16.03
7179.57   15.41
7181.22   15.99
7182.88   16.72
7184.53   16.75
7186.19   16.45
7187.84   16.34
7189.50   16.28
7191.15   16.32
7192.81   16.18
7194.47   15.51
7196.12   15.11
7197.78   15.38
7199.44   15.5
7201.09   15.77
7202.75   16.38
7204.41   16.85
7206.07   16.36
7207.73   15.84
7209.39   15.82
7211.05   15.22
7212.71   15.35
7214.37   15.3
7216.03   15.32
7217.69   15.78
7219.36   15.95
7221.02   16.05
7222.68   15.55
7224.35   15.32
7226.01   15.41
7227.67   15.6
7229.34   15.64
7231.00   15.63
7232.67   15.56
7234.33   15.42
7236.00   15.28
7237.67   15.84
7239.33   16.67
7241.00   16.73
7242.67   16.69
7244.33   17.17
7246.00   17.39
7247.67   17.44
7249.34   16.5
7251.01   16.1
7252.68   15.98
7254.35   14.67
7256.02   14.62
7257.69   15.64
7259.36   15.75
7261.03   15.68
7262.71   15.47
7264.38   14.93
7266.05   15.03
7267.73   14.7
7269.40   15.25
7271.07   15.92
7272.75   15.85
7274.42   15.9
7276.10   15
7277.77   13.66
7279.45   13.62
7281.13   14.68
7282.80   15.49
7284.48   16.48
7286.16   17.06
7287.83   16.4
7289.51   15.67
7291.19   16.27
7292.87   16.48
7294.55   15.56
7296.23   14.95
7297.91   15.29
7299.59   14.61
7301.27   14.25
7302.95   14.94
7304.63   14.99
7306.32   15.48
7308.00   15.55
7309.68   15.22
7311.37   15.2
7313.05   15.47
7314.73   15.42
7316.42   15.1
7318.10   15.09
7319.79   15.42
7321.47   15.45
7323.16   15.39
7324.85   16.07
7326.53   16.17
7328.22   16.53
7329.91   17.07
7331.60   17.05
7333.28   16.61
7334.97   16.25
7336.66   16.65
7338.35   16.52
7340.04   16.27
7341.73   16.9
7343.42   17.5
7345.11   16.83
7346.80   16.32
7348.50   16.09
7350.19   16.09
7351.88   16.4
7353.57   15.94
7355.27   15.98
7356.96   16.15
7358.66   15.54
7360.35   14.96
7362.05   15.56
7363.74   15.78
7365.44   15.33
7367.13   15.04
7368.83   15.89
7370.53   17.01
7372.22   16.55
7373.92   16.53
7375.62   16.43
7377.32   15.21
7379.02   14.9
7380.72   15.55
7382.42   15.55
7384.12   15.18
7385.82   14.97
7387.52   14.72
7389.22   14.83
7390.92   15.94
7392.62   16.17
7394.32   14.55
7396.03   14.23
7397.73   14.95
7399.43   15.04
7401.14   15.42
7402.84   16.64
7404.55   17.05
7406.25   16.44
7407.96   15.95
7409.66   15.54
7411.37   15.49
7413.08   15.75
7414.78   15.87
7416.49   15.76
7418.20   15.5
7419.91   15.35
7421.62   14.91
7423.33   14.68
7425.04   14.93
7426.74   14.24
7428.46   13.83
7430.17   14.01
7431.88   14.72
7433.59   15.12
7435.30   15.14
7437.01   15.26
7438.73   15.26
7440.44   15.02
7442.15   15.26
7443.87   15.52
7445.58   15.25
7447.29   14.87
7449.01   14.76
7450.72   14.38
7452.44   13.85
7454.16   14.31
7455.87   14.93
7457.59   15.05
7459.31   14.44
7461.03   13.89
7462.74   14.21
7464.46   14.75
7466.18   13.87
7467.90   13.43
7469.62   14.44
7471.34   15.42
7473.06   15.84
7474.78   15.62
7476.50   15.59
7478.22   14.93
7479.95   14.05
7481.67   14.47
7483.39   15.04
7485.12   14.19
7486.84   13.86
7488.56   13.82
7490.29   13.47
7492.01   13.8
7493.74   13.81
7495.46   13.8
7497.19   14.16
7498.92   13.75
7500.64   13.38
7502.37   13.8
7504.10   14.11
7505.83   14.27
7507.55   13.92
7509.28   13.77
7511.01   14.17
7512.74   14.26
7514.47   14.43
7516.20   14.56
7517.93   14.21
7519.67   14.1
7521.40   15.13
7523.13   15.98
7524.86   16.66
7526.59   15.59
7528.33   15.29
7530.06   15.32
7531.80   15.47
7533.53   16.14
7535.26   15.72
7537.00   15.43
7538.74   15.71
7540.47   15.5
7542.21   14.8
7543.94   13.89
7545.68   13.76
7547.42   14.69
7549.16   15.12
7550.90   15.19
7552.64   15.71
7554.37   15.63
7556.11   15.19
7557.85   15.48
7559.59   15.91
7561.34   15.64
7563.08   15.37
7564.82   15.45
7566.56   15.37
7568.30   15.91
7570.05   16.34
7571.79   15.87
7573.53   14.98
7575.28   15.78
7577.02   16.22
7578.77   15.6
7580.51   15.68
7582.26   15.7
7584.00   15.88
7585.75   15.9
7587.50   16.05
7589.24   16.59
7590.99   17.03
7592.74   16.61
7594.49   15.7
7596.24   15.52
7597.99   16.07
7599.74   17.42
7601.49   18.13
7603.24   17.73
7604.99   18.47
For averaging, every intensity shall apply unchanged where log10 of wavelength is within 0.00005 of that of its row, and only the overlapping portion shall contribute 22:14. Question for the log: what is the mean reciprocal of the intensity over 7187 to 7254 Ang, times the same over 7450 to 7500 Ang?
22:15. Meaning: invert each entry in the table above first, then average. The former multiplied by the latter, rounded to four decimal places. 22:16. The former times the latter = 0.0044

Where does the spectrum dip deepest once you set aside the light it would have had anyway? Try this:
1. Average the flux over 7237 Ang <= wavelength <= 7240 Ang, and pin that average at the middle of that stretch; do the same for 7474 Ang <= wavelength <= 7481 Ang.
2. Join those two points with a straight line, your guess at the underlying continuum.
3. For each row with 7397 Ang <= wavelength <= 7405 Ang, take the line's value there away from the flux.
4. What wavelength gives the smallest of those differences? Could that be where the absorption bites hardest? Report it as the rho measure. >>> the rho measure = 7397.73 Ang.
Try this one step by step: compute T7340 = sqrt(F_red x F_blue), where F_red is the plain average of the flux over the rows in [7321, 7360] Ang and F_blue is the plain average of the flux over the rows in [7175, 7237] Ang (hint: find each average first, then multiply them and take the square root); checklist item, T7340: 16.1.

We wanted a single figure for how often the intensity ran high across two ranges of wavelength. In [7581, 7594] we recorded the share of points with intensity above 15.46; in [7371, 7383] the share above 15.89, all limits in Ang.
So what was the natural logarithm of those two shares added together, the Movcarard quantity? 0.36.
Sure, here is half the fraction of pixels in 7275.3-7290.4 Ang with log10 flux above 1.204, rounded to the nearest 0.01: 0.17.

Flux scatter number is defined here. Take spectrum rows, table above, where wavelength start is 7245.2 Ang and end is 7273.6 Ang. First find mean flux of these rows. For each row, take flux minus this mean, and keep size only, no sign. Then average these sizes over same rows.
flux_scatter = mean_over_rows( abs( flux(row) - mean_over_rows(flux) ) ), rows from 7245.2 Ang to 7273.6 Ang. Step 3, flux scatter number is 0.6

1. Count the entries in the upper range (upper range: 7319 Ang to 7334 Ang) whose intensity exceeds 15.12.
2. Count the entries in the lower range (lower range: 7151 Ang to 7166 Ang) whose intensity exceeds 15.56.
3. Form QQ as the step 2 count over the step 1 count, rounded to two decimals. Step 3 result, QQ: 1.00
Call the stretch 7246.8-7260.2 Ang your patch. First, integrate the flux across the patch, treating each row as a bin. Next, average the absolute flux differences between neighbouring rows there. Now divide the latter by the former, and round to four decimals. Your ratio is 0.0027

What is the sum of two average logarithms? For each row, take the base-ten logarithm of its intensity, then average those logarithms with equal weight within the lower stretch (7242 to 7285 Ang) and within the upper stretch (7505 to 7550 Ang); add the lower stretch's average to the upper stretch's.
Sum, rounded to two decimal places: 2.37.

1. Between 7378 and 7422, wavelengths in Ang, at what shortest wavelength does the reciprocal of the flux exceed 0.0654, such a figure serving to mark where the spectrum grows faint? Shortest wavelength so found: 7379.02 Ang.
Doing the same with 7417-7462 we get 7421.62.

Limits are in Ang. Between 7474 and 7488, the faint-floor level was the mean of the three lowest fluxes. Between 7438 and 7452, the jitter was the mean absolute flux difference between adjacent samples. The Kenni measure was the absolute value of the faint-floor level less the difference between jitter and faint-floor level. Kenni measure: 27.8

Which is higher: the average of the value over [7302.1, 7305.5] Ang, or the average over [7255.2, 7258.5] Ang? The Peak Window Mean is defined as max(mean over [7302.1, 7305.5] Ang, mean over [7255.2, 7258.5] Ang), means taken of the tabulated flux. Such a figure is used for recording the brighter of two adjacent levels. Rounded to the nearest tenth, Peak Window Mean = 15.1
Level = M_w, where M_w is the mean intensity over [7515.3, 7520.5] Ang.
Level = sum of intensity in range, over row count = 14.3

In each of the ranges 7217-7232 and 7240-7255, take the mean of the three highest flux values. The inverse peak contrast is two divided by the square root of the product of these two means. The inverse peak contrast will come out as 0.120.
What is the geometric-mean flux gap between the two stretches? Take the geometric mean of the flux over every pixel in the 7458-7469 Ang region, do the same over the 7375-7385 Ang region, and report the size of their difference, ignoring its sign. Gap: 1.4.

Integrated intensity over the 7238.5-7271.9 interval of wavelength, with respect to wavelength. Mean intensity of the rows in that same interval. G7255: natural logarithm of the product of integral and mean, 9.04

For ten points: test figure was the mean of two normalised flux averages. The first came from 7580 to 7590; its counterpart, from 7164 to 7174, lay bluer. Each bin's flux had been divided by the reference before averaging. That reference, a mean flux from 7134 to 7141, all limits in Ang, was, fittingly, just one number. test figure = 1.00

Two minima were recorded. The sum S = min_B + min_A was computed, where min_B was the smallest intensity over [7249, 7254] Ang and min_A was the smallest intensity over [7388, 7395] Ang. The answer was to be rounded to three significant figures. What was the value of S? 30.5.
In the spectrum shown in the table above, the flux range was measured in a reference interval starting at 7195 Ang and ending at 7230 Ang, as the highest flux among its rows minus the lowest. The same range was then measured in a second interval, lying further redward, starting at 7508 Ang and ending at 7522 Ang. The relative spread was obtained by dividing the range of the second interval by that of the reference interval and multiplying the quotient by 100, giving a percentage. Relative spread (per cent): 78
